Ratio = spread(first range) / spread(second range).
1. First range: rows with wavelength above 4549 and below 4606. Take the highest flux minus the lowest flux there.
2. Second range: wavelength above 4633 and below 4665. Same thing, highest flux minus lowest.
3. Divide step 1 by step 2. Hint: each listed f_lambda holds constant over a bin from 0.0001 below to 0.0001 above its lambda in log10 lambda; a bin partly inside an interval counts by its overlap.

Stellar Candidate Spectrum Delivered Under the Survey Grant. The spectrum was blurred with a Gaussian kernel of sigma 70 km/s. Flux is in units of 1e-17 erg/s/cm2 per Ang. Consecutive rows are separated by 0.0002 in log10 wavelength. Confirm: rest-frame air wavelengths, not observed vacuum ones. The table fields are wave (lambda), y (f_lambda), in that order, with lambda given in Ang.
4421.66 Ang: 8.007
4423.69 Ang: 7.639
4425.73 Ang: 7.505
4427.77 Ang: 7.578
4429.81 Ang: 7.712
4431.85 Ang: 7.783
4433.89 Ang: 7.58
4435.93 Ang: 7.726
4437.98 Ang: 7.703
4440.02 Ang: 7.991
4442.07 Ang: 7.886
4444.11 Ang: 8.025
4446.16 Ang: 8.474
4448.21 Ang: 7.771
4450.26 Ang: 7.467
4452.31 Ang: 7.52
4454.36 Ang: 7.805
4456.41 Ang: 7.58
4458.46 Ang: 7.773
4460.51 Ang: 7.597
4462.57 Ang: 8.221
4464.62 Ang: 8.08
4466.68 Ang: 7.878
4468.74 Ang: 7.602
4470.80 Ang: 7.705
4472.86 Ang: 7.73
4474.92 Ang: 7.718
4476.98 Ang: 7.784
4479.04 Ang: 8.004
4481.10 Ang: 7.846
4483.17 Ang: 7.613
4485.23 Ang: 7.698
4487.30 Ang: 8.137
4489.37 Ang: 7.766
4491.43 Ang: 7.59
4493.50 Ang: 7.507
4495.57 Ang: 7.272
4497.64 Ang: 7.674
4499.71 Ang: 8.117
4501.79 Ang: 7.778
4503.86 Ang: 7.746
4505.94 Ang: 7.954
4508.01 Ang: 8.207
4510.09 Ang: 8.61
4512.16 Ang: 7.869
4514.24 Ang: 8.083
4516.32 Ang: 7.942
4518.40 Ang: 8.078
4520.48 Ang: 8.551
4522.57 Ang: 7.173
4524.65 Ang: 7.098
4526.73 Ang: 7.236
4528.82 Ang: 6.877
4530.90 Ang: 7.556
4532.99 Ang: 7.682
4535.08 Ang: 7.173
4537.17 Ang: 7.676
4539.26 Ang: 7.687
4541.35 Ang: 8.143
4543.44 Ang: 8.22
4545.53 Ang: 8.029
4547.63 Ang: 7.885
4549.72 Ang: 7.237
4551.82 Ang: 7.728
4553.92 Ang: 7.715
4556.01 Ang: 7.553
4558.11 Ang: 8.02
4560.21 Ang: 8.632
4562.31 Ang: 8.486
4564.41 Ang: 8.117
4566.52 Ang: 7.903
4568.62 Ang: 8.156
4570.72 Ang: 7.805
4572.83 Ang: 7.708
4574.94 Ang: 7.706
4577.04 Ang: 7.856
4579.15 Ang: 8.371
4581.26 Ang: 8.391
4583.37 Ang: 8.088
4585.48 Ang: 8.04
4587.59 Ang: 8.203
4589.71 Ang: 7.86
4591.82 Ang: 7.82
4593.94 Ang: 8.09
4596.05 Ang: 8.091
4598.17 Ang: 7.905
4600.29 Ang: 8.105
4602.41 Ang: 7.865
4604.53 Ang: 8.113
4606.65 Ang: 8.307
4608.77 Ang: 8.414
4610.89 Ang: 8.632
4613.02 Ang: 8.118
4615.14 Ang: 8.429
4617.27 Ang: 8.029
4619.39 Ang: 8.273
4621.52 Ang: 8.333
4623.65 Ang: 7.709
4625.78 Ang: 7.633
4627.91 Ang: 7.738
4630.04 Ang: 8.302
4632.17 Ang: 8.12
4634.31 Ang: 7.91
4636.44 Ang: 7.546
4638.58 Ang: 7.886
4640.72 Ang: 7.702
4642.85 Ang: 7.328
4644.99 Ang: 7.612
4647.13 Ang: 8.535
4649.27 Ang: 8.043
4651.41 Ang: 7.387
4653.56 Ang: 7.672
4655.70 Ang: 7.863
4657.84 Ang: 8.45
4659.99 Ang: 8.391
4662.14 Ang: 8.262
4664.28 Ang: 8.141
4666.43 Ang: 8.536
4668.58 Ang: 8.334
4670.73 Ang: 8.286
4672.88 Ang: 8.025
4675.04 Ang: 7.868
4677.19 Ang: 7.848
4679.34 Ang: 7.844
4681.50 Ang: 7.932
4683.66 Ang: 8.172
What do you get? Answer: 1.16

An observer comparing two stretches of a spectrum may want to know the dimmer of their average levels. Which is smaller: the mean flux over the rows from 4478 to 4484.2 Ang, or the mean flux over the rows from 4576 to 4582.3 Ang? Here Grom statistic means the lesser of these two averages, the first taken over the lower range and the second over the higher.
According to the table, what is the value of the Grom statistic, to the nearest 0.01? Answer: 7.82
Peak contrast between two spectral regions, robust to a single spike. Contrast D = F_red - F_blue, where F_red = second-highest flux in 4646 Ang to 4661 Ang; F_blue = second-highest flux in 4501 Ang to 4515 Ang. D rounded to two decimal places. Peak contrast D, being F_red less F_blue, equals 0.24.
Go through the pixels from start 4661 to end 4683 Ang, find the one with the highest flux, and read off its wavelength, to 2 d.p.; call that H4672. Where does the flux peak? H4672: 4666.43 Ang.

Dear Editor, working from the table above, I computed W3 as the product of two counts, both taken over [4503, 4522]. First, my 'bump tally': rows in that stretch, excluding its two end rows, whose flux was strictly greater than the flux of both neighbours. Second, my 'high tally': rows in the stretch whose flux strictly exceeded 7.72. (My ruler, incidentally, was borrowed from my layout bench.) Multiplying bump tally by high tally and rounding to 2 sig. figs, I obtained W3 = 18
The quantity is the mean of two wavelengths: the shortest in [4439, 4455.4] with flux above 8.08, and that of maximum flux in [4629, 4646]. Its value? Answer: 4538.1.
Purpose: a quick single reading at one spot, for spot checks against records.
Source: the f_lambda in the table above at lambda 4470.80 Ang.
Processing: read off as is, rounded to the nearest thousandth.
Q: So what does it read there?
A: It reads 7.705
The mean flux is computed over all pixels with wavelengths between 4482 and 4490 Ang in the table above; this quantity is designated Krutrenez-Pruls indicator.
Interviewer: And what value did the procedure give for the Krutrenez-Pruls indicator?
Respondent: 7.80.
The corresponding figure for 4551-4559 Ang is 7.75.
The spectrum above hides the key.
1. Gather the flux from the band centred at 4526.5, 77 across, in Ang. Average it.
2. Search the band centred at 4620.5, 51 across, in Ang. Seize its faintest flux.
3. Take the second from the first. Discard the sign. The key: 0.474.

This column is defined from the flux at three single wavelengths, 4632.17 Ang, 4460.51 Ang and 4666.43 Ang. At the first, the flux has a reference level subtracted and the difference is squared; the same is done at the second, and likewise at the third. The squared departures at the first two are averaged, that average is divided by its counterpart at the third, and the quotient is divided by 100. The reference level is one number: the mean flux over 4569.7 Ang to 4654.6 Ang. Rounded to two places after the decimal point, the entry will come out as 0.00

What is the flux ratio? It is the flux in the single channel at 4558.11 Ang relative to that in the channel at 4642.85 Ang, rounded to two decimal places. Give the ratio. 1.09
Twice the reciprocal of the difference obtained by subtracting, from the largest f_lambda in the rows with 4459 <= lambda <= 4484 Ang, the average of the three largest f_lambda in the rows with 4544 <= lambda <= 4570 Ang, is -10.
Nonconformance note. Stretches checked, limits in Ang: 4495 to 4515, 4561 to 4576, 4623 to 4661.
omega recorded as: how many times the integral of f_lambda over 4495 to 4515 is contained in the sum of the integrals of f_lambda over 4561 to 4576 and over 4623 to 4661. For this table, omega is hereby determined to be 2.6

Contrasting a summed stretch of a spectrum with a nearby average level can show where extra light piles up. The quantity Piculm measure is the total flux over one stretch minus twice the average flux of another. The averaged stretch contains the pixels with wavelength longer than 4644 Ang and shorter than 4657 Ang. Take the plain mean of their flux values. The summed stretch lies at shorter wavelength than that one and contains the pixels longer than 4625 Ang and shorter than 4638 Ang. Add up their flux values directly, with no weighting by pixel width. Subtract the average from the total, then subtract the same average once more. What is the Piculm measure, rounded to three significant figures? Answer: 31.5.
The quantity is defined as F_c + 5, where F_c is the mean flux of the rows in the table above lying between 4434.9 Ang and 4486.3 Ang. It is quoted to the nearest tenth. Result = 12.8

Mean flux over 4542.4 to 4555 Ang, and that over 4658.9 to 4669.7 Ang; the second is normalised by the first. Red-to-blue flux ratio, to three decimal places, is 1.068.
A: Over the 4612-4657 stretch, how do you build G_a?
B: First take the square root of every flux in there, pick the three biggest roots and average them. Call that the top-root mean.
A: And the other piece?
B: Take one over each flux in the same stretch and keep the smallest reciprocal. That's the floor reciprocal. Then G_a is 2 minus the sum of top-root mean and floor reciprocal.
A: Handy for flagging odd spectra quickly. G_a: -1.021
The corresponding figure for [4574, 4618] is -1.030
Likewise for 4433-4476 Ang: -0.992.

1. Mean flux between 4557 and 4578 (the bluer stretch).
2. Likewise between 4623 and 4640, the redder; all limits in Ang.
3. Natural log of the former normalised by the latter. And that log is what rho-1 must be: 0.023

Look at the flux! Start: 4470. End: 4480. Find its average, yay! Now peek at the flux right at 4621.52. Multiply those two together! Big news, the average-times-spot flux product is 64.9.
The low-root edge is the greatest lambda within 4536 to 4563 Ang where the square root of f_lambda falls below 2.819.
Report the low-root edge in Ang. 4556.01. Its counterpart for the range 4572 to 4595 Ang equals 4591.82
